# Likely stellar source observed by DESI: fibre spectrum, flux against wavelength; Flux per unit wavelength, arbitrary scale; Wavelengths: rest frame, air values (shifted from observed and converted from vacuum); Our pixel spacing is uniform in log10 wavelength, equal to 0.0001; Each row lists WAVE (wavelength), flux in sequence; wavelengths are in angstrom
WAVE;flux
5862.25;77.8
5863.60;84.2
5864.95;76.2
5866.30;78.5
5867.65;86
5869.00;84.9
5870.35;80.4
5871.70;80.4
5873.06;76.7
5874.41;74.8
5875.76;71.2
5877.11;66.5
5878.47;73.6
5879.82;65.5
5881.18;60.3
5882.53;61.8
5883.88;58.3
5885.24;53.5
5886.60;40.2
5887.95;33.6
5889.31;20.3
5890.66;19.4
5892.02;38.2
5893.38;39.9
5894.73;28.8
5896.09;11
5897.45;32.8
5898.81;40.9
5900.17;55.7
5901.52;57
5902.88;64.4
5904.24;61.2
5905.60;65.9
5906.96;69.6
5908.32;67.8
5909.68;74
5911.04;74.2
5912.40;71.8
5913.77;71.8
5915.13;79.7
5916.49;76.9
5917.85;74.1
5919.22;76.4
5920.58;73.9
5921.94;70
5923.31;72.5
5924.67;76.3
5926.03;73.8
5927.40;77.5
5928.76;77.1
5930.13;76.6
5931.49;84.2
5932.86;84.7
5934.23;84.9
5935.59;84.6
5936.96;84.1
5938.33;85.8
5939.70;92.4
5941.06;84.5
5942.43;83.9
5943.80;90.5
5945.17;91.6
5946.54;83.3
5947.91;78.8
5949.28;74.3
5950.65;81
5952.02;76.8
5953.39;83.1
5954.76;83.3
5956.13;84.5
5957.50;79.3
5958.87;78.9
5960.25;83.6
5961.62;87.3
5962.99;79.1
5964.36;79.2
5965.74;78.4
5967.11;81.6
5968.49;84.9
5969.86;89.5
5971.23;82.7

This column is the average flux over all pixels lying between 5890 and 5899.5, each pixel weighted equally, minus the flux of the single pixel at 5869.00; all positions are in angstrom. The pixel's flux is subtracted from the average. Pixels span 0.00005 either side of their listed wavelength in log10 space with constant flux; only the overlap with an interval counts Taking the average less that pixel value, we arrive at -55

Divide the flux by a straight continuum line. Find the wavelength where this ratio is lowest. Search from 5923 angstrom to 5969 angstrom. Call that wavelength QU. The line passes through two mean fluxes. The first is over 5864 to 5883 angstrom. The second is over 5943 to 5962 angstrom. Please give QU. 5949.28 angstrom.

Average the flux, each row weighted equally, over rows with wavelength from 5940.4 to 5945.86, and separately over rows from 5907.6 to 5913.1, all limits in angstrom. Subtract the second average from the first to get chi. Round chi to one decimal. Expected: 15.7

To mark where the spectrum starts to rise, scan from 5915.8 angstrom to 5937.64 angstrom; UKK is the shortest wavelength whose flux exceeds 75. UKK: 5916.49 angstrom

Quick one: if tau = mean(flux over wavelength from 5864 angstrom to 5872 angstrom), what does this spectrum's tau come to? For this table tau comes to 81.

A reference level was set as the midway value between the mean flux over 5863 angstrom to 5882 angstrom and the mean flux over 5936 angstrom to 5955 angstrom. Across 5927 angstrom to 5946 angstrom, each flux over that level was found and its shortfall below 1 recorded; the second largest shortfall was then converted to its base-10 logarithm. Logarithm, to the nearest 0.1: -1.5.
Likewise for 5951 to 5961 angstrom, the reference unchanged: -2.0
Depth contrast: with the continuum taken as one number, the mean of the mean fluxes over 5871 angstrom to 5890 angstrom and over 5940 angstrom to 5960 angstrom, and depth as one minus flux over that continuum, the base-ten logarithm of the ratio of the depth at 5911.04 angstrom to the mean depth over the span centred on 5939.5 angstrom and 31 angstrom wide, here -0.6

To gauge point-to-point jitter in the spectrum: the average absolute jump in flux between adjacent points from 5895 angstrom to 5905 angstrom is 9.4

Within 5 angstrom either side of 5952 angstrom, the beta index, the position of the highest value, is 5956.13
